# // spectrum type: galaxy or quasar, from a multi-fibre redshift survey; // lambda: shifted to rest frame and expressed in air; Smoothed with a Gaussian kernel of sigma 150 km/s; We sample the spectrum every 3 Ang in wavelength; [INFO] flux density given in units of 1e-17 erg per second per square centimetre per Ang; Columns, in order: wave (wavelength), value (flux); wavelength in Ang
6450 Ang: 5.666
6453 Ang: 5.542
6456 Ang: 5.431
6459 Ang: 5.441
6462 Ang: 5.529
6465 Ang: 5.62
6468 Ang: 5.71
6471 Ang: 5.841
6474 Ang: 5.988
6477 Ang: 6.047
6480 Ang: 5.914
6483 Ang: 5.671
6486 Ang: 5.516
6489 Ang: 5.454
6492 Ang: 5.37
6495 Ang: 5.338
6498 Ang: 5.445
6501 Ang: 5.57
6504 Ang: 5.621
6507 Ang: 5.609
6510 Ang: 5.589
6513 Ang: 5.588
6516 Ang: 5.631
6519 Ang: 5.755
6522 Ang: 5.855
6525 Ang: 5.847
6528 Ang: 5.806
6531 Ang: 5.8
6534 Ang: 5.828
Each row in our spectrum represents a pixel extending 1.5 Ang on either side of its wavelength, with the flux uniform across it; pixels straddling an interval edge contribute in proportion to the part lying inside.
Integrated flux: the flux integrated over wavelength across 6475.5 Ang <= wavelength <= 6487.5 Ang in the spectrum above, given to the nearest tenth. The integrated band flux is 69.4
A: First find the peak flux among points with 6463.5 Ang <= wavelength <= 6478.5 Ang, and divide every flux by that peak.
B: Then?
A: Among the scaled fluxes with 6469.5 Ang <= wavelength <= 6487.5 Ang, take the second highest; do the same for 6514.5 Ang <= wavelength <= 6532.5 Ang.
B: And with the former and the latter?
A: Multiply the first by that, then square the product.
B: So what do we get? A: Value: 0.917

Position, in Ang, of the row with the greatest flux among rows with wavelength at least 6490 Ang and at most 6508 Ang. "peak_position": 6504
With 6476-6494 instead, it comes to 6477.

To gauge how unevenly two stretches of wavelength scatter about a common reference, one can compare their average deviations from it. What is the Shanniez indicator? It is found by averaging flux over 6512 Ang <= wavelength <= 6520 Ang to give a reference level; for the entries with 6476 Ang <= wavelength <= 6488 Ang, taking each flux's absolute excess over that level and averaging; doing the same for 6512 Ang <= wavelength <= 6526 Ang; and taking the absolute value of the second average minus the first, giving 0.08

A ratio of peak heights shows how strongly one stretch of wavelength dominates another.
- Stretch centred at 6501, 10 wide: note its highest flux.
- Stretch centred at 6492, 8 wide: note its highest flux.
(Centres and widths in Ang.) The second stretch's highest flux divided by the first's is 0.97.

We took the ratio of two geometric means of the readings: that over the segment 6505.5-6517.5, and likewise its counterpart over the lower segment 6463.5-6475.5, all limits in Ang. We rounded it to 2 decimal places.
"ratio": 0.97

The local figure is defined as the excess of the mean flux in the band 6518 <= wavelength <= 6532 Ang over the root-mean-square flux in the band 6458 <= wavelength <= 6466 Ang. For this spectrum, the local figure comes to 0.3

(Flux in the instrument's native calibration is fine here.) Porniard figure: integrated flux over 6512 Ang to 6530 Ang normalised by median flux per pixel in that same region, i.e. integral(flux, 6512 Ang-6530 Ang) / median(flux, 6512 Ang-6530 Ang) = 17.9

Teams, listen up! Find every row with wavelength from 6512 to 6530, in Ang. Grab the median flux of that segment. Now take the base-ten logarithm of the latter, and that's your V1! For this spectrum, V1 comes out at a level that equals 0.762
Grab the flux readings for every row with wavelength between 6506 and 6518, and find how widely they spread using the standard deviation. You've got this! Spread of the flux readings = 0.02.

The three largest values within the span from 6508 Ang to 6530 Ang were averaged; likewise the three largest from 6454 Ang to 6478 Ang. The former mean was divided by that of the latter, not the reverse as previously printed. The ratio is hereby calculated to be 0.98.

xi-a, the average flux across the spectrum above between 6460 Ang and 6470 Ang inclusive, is 5.62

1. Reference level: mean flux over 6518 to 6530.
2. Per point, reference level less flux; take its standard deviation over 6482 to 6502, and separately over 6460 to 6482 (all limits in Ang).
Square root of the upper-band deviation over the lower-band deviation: 0.77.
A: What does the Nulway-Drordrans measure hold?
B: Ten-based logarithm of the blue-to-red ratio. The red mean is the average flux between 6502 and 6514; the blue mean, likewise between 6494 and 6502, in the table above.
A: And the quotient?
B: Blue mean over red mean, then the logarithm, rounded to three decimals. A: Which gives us -0.012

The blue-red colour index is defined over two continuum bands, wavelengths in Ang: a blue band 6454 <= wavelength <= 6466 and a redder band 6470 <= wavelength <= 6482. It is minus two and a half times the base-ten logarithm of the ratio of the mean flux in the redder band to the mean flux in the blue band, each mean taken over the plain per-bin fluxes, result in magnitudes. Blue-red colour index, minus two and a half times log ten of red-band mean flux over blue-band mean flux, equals -0.08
